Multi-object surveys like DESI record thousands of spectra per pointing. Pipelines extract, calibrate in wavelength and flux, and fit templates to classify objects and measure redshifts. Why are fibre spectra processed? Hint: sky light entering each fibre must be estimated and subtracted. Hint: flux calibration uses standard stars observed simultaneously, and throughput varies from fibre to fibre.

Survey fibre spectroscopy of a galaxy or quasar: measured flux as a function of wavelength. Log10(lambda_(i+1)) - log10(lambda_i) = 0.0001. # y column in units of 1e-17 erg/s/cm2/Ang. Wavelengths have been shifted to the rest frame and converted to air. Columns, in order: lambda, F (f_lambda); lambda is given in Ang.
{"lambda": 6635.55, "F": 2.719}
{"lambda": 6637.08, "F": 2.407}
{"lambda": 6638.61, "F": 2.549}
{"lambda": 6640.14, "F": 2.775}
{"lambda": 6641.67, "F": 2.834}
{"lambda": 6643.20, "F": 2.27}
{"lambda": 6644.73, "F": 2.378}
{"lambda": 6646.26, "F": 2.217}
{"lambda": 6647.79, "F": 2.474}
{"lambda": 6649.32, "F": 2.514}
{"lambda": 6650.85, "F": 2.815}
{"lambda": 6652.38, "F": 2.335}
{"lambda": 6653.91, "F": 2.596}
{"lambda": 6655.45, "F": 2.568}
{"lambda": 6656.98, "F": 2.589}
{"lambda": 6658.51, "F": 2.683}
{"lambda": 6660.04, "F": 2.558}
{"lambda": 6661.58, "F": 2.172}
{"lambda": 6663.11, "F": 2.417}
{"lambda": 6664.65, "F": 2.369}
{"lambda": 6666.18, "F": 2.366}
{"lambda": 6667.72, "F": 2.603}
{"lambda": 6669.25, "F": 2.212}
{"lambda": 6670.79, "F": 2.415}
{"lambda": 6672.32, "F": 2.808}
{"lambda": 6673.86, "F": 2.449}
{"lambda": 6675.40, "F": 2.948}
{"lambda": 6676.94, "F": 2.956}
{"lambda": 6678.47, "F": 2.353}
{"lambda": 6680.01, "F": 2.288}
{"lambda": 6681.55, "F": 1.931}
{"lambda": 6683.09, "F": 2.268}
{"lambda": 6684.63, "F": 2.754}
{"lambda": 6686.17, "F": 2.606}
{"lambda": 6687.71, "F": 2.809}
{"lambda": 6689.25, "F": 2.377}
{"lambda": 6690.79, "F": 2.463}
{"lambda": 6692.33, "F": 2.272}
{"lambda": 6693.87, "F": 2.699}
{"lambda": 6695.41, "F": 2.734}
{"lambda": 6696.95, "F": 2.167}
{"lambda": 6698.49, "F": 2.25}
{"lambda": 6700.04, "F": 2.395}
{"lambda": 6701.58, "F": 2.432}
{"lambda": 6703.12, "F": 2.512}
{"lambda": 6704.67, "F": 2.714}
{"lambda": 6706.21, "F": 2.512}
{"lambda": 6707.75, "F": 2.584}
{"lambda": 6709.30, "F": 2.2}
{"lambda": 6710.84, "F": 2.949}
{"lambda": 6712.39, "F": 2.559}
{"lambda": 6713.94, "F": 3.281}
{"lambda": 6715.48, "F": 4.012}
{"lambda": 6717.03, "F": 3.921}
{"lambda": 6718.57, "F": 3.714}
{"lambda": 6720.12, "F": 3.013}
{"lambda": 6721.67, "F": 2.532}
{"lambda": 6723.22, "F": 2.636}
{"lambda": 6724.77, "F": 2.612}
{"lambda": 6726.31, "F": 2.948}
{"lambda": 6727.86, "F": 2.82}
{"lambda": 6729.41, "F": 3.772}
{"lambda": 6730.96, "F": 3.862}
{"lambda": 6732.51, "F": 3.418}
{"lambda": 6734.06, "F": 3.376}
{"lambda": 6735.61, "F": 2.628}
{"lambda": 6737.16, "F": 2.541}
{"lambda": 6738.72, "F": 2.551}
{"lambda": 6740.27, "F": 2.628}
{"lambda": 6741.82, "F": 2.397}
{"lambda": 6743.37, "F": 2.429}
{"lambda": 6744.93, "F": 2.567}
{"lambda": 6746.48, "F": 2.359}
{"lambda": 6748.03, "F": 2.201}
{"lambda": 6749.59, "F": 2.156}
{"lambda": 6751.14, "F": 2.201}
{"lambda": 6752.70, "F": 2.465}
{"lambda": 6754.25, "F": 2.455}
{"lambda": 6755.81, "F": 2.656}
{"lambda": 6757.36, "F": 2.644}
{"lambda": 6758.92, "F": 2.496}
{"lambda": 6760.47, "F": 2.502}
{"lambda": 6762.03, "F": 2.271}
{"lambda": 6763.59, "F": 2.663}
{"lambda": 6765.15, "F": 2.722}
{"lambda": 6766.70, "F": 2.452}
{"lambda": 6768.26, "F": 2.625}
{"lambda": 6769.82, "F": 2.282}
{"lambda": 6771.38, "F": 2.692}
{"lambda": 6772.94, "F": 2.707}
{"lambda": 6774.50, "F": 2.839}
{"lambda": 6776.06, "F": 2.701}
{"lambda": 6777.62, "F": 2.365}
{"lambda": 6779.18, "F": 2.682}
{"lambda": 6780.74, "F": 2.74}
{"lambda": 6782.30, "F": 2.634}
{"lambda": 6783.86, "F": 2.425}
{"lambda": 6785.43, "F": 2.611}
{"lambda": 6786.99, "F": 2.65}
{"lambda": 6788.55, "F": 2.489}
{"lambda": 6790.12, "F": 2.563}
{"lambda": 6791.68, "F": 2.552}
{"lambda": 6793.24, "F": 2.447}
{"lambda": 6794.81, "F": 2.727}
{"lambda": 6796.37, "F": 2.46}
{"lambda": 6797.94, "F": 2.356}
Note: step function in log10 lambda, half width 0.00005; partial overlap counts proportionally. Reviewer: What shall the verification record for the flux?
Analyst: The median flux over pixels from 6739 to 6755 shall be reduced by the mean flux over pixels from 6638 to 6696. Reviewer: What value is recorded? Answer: -0.10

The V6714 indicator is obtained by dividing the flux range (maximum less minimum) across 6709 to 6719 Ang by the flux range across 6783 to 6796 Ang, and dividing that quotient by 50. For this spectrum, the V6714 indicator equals 0.12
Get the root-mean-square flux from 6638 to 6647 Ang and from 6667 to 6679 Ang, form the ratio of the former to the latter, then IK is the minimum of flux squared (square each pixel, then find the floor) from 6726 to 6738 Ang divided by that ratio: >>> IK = 6.7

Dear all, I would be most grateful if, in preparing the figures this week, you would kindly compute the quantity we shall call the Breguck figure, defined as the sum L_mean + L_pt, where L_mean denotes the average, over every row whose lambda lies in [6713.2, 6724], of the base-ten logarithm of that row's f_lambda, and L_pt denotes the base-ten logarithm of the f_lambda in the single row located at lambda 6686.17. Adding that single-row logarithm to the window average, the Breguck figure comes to 0.93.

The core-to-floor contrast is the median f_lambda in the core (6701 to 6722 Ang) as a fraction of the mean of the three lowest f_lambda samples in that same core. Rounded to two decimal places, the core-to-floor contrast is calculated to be 1.11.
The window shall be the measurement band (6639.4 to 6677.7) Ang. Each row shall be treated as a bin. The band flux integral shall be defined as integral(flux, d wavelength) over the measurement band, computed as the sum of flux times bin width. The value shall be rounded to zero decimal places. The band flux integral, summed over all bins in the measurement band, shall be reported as 97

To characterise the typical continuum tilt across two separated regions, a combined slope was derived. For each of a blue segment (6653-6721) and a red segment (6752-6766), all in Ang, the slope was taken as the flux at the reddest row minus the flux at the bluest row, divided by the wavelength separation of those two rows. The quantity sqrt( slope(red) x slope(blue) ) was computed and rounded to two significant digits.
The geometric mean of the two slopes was 0.011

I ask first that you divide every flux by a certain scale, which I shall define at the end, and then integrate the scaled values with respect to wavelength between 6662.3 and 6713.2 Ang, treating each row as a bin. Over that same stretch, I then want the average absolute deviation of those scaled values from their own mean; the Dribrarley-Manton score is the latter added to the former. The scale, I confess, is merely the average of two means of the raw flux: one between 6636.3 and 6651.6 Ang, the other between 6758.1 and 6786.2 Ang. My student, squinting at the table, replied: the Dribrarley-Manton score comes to 50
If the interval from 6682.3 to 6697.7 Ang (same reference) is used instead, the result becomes 15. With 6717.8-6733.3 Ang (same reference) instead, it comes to 19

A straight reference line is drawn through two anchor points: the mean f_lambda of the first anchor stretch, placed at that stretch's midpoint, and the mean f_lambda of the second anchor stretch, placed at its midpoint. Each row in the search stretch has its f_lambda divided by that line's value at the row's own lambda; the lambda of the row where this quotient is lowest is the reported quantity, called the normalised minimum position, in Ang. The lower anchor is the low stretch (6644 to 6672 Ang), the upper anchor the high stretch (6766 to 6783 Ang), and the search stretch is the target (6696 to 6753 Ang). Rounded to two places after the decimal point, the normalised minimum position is 6749.59 Ang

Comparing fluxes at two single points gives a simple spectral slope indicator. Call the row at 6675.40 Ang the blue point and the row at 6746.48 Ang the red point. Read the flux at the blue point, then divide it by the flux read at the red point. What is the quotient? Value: 1.25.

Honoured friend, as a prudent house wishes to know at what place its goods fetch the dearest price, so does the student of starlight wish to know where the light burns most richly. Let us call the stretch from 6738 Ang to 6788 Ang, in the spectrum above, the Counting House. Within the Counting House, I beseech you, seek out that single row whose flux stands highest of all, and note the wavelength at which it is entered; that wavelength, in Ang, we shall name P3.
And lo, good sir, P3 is 6774.50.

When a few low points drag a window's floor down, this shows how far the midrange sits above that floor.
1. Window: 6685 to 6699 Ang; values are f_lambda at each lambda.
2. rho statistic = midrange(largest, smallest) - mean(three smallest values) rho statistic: 0.26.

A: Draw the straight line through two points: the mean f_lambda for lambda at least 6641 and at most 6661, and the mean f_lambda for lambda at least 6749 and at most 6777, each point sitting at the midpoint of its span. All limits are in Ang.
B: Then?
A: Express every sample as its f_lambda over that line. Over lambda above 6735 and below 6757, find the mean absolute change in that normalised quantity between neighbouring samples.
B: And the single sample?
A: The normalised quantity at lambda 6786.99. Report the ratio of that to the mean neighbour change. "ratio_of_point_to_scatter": 23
